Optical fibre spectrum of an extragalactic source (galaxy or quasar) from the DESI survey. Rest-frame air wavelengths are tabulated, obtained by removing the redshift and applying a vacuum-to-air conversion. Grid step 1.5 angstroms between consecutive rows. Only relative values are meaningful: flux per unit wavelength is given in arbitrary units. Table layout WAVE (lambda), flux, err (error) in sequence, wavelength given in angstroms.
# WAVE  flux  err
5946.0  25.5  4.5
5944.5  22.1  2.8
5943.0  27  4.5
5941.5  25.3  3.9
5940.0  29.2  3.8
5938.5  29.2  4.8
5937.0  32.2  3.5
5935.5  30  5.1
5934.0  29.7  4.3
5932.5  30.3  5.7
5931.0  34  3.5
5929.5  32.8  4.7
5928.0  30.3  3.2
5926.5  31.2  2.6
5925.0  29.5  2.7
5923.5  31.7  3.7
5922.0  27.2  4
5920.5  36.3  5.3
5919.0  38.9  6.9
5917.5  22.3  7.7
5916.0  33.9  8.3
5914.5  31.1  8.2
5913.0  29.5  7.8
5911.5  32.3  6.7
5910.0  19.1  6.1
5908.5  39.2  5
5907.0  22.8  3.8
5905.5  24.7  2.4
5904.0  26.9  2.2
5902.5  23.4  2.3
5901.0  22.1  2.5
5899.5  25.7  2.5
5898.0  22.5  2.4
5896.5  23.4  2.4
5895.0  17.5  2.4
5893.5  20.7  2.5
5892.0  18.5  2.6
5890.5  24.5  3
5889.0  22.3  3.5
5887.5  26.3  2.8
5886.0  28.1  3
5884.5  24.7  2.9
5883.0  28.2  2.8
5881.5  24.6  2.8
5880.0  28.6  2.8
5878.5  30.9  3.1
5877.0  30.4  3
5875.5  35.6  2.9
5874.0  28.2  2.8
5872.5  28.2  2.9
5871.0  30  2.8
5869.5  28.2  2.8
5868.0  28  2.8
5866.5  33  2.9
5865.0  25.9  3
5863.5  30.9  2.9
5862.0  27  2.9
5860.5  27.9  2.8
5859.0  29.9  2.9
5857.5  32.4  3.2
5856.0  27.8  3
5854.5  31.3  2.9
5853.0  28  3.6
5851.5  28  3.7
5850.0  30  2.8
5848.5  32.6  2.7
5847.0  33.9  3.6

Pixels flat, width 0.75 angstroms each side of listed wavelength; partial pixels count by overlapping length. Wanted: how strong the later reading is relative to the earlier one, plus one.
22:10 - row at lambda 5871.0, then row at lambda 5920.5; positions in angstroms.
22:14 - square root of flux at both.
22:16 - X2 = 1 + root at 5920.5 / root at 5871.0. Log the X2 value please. 2.10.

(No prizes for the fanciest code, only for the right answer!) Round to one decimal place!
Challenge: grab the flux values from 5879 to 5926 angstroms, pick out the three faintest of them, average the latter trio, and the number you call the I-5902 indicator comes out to 18.4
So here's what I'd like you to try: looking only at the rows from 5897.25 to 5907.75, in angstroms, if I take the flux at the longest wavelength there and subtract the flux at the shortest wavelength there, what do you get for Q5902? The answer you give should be 0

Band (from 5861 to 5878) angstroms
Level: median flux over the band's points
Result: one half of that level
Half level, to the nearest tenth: 14.1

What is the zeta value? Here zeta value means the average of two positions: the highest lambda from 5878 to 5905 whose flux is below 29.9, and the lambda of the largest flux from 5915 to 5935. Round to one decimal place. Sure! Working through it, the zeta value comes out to 5911.5 angstroms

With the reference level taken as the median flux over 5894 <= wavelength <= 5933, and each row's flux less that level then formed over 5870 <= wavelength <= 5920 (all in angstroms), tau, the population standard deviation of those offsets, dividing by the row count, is 5.3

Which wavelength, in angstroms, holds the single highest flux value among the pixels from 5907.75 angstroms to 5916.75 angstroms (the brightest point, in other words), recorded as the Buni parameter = 5908.5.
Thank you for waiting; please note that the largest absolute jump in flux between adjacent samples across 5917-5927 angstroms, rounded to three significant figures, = 16.6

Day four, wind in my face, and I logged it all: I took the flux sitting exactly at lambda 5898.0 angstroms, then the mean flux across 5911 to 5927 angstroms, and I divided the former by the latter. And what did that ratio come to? 0.72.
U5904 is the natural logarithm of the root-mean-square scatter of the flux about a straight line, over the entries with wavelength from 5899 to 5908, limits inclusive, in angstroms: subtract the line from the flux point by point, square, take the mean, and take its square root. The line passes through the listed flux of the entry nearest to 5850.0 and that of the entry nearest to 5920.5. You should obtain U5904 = 2.4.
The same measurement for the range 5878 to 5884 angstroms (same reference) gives 1.7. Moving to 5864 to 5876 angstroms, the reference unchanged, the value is 1.3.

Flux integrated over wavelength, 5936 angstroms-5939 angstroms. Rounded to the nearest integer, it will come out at 92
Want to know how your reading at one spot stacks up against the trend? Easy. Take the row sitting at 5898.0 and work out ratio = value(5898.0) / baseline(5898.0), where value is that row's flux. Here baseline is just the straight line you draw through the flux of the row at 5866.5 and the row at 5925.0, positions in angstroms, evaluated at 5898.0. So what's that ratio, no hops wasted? 0.72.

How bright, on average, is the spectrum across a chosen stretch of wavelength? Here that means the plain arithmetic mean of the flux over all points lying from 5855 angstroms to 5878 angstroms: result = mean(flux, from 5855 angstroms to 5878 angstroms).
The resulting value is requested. 29.6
